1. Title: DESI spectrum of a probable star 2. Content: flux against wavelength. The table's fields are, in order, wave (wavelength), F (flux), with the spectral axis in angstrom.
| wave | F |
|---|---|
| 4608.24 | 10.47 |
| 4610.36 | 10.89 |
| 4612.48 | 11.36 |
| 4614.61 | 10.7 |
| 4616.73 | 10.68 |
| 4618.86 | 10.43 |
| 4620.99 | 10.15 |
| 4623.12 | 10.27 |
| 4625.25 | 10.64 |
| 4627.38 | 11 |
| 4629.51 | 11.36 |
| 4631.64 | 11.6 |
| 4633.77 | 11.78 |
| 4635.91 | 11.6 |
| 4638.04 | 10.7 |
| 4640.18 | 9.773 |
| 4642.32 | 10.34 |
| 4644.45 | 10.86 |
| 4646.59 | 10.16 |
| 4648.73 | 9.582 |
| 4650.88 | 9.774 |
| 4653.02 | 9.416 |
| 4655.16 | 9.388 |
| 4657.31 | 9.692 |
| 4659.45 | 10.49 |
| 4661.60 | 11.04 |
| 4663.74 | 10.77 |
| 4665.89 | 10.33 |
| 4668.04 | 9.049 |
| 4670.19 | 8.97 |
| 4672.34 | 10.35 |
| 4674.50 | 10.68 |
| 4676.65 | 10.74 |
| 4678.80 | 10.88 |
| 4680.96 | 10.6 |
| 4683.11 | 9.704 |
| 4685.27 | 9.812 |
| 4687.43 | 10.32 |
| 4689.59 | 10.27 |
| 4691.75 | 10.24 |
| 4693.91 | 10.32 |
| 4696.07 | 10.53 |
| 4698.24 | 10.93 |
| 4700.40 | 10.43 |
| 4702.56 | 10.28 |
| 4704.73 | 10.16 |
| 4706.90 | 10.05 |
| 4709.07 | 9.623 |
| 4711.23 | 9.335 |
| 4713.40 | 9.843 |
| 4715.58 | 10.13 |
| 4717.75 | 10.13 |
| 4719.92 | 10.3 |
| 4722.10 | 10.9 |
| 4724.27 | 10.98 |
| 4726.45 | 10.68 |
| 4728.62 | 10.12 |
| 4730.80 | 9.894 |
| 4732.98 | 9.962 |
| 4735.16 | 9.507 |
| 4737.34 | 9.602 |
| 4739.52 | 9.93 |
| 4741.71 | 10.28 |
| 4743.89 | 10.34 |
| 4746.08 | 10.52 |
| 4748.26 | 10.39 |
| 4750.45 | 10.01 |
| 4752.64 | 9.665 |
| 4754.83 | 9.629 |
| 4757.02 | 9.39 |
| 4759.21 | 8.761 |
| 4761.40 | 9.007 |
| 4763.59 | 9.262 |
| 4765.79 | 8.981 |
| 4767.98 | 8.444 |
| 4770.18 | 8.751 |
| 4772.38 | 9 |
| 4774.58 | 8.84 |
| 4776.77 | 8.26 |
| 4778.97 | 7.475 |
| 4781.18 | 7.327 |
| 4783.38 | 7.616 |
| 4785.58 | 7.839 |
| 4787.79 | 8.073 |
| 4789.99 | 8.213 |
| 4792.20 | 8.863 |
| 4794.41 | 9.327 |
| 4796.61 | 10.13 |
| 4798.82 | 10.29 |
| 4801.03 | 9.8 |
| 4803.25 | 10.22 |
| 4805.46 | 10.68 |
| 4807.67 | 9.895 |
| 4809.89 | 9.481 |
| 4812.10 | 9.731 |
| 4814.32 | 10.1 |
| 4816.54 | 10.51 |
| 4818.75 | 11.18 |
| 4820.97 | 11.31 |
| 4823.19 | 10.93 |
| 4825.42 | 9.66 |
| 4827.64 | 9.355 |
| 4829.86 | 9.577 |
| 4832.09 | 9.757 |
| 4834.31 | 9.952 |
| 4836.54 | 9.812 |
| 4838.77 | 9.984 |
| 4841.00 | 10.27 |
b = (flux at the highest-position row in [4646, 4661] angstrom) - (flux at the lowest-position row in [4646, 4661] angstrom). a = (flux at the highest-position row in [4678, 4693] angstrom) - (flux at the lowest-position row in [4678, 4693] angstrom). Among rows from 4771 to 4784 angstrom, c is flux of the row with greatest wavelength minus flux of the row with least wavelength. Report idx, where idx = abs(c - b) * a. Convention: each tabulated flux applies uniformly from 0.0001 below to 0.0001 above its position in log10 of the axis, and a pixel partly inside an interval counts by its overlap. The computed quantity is -1.1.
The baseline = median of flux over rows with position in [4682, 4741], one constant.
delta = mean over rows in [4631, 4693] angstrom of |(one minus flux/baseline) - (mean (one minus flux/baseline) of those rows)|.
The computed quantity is 0.056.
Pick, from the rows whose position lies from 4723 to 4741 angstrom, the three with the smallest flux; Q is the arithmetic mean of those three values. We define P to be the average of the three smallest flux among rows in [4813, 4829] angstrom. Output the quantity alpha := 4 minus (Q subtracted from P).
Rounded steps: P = 9.7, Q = 9.7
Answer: 4.0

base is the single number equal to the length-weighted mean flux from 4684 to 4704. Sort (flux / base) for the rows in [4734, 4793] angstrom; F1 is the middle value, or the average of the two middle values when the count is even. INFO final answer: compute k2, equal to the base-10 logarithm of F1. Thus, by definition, -0.06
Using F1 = 0.87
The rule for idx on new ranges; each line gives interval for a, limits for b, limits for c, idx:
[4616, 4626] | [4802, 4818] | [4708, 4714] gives 0.0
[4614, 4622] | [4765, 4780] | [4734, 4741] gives -1.1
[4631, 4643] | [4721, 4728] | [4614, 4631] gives -1.1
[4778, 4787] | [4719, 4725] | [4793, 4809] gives 0.0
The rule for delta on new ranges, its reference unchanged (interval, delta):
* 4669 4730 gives 0.035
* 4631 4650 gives 0.066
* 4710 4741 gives 0.036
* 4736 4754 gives 0.029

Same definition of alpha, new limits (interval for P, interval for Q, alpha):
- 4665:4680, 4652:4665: 4.0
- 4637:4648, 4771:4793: 1.4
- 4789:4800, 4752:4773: 3.9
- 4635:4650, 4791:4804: 3.5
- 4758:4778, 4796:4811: 5.2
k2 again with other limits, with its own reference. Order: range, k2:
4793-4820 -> -0.01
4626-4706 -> 0.00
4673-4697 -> 0.00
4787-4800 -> -0.06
